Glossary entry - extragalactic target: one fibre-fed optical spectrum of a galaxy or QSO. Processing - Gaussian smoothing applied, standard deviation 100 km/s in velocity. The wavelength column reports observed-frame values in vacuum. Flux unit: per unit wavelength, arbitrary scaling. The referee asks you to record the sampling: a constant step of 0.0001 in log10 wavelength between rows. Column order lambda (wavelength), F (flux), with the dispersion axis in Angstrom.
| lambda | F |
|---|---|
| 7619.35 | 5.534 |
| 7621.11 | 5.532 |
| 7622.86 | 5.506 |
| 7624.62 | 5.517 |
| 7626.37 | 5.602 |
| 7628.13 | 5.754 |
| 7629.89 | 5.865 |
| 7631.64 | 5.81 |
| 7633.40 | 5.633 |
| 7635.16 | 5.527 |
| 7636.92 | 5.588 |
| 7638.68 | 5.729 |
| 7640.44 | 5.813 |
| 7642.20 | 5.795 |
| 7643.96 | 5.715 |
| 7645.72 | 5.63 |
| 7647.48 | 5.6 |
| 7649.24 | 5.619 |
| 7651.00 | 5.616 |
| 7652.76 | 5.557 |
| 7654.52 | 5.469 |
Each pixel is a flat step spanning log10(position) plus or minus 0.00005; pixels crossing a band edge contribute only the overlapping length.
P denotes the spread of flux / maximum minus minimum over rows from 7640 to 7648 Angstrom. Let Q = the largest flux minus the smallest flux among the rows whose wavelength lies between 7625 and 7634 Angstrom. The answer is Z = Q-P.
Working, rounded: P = 0.21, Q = 0.263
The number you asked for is 0.05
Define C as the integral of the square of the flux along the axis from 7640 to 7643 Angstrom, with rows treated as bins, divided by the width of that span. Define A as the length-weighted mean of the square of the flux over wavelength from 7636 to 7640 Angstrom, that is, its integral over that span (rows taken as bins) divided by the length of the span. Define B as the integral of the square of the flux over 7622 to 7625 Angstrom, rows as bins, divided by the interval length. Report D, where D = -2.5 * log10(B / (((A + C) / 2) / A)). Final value -3.68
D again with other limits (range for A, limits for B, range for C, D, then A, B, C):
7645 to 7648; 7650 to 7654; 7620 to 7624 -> -3.75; 31.5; 31.1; 30.4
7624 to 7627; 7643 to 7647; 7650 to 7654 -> -3.76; 31.0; 32.1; 31.1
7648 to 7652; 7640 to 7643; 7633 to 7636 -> -3.83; 31.6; 33.7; 31.0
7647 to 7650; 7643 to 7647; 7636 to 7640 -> -3.76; 31.5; 32.1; 32.2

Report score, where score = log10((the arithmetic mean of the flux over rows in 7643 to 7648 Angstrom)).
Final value 0.752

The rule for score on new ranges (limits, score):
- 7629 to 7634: 0.761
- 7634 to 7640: 0.749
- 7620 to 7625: 0.742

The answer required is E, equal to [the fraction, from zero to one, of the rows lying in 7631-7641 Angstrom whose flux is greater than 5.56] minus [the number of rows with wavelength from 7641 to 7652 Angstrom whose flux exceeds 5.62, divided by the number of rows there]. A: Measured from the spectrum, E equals 0.33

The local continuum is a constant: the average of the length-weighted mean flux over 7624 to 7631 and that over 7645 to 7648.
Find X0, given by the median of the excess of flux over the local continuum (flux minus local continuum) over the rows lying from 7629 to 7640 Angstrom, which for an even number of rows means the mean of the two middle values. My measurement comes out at 0.02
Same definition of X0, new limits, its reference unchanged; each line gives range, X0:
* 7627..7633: 0.15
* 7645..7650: -0.04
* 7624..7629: -0.06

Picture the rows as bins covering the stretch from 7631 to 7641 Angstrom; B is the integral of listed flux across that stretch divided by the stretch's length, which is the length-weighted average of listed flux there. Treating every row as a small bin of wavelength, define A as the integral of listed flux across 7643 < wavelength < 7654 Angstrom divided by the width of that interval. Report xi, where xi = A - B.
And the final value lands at -0.05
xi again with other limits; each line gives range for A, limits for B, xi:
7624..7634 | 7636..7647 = 0.00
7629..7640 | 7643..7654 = 0.07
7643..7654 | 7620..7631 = -0.01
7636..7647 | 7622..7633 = 0.03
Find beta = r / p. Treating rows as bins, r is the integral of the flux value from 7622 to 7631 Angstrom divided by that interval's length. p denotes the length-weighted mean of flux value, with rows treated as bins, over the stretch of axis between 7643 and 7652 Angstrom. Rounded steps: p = 5.64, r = 5.654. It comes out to 1.00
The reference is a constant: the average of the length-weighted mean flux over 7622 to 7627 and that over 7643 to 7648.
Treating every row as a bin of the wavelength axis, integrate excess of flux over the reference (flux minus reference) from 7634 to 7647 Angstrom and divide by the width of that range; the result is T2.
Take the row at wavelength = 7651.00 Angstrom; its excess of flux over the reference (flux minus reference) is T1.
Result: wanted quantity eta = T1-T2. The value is -0.07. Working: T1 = 0.02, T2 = 0.084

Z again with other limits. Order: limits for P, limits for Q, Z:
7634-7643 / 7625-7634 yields -0.02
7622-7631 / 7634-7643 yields -0.07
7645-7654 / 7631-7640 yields 0.21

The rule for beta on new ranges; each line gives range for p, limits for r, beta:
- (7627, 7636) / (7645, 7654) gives 0.98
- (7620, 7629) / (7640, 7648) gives 1.02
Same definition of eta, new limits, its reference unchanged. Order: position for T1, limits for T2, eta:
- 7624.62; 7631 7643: -0.18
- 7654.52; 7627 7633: -0.32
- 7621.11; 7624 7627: -0.03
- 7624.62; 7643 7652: -0.12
